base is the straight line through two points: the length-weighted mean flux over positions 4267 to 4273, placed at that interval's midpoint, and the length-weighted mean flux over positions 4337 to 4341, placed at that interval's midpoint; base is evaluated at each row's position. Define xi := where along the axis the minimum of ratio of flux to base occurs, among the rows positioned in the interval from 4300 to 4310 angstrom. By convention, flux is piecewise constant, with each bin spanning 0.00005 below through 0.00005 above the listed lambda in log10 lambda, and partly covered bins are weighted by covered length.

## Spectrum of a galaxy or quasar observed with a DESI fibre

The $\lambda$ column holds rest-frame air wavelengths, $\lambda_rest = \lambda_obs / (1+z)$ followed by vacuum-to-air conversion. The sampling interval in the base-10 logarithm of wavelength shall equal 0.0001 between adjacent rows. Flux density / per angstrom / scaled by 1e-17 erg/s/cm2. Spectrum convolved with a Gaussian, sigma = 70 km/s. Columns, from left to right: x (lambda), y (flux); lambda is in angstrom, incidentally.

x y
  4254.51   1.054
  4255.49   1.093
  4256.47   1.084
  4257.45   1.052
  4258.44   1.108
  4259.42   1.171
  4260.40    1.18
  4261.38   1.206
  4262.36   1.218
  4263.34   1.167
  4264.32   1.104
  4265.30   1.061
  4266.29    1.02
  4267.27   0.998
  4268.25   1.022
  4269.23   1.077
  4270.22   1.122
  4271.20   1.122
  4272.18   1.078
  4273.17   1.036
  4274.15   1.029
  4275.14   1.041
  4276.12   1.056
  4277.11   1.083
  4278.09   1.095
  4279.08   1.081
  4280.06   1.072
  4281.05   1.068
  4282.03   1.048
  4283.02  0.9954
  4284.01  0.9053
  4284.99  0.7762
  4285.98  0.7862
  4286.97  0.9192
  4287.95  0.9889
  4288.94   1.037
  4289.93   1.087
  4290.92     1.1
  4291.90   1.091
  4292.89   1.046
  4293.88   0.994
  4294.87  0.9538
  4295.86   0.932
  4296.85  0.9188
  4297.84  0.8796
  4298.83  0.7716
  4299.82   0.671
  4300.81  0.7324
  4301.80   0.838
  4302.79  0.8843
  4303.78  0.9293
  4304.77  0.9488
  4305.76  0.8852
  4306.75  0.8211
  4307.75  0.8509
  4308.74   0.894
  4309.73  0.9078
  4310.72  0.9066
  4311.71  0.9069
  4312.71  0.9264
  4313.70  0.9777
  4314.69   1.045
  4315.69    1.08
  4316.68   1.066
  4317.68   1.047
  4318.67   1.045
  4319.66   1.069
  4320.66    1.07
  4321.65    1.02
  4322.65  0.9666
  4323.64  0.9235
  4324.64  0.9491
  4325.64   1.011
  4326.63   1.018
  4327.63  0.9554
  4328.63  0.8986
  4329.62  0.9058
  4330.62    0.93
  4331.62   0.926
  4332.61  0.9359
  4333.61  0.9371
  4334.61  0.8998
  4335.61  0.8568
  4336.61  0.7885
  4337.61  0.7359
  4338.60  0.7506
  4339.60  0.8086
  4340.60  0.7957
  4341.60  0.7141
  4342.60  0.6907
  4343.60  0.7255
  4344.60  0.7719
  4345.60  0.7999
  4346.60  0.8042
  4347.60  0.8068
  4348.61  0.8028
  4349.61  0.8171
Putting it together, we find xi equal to 4300.81 angstrom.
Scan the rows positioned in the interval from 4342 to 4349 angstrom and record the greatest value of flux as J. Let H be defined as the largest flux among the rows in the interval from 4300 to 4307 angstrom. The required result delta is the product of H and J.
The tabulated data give 0.8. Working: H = 0.9488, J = 0.8068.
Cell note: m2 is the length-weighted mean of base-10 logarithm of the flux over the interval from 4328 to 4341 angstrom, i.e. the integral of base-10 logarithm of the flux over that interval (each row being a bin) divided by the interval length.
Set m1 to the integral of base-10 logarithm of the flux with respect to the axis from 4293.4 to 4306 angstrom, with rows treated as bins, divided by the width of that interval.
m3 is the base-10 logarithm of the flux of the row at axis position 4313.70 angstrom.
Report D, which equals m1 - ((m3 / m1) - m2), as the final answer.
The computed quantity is -0.3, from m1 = -0.06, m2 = -0.07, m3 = -0.010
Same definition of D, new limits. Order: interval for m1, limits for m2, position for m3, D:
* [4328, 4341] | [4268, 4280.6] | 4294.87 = -0.3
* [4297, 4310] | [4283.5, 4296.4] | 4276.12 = 0.2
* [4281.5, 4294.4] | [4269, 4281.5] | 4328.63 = -4.6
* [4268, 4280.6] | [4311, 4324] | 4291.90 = -1.2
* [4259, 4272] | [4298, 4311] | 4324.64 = 0.5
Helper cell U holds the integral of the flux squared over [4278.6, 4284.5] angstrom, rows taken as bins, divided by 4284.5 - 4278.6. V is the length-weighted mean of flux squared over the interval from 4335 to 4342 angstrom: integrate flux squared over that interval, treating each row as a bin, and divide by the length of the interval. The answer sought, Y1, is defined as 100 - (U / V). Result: 98.3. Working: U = 1.06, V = 0.61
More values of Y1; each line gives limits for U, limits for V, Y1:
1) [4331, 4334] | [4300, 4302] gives 98.5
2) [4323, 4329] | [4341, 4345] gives 98.3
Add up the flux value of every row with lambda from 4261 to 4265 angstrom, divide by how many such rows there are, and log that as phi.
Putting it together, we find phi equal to 1.17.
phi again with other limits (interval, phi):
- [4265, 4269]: 1.03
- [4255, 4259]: 1.08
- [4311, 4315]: 0.96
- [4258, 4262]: 1.17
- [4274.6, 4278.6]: 1.07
